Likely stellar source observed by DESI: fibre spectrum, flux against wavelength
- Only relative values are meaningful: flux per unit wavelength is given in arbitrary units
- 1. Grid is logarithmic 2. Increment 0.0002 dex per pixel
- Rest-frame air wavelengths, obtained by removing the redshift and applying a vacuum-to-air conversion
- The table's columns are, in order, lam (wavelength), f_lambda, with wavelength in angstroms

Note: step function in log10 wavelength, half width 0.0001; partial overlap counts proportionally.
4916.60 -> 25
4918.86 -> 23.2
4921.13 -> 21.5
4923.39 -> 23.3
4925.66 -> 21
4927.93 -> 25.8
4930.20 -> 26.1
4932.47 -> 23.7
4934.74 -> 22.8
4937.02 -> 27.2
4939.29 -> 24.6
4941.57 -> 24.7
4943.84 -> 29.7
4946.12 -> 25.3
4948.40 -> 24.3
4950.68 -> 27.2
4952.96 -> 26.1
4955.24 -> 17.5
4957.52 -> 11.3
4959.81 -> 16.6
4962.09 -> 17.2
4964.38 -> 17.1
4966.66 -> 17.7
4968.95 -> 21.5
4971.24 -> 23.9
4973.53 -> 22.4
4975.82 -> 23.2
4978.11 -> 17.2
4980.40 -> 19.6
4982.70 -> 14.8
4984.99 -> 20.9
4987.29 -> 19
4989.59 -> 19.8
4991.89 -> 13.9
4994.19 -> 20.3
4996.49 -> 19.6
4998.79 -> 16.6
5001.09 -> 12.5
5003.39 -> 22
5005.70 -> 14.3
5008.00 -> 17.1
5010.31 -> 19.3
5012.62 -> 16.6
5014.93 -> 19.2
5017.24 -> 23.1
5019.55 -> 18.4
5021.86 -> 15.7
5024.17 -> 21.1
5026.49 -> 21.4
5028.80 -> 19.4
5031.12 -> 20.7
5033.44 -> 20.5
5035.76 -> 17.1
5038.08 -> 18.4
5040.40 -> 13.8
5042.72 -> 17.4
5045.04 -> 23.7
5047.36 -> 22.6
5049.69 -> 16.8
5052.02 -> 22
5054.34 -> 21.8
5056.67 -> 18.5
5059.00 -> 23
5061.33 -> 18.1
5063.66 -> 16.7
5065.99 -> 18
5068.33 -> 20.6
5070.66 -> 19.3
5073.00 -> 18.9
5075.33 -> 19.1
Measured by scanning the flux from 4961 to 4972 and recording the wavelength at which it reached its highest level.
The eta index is 4971.24 angstroms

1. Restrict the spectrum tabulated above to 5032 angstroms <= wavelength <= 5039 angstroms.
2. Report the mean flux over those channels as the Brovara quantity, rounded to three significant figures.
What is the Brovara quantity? 18.7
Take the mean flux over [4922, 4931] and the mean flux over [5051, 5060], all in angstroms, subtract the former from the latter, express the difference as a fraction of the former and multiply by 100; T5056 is -11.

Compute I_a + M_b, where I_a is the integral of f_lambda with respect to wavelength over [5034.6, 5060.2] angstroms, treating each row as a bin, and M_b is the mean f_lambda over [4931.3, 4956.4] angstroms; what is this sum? 525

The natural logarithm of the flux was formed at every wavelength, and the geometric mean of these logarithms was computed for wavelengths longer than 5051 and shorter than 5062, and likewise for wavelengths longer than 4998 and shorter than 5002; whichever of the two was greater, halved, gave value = 1.51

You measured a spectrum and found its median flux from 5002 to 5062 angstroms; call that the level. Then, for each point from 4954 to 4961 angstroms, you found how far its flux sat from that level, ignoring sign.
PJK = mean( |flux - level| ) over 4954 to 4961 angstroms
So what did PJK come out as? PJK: 4.1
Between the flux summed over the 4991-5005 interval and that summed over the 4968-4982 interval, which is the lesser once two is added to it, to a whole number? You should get 107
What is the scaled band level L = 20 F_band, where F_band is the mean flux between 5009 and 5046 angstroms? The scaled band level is 382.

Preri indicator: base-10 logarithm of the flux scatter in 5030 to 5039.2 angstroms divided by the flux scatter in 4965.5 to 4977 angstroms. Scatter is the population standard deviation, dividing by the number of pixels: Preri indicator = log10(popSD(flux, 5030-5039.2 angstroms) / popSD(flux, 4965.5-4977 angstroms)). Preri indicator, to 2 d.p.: -0.16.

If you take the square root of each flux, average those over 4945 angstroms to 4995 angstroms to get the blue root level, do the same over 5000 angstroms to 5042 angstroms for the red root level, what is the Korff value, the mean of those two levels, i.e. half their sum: 4.35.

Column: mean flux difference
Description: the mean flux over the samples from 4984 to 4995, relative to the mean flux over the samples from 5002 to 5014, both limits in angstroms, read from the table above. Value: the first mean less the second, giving 0.9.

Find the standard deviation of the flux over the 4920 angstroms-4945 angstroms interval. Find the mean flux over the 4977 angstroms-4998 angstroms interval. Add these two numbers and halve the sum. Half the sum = 10.4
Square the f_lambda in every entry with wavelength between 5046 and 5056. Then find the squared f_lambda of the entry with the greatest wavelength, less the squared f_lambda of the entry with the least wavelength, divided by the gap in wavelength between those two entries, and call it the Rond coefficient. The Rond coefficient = -5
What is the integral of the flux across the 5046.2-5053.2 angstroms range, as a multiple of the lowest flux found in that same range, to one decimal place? 8.5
